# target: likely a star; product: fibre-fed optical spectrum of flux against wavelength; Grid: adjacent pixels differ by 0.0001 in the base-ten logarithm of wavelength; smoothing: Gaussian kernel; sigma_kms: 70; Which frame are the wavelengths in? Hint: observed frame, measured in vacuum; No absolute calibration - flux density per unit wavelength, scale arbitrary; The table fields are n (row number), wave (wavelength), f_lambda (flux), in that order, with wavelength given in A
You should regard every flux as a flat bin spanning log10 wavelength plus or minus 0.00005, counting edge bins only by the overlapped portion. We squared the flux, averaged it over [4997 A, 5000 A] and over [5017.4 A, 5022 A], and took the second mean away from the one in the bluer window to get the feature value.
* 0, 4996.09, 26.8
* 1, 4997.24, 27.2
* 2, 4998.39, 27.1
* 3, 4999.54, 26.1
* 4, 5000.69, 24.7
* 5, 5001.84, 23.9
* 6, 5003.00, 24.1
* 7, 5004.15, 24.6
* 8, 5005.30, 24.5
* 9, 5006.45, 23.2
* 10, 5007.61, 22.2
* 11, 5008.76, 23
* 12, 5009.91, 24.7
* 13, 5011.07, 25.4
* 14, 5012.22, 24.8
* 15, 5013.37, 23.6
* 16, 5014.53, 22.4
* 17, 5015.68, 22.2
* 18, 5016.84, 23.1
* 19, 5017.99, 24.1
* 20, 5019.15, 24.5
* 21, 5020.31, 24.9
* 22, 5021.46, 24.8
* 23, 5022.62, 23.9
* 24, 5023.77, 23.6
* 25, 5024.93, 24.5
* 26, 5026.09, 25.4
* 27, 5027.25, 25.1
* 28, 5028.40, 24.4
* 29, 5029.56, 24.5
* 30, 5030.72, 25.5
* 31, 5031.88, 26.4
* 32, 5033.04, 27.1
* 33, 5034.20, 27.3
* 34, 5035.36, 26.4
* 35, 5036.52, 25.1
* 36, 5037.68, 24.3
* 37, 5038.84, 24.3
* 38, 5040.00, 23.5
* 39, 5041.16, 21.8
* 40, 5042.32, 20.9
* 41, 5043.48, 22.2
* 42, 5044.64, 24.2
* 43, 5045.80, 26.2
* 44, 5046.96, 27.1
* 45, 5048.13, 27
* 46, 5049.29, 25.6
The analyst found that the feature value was 114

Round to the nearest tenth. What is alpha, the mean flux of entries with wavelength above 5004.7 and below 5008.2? 23.3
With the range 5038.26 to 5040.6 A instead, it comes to 23.9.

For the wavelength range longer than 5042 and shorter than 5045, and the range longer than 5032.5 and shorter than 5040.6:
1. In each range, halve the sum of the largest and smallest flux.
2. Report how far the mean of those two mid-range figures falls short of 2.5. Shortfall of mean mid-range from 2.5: -21.5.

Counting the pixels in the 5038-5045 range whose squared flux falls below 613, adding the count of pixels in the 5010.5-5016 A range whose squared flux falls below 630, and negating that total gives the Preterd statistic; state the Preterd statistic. -10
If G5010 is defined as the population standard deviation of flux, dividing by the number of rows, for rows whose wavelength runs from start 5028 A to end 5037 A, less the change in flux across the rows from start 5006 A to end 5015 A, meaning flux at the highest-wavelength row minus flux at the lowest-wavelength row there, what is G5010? 1.9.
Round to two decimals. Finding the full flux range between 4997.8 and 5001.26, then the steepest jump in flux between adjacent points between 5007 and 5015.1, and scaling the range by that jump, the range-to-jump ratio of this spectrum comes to 1.41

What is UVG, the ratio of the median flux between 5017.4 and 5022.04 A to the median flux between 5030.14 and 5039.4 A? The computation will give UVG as 0.95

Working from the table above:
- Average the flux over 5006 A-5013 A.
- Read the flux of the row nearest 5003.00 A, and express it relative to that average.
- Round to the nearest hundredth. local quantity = 1.01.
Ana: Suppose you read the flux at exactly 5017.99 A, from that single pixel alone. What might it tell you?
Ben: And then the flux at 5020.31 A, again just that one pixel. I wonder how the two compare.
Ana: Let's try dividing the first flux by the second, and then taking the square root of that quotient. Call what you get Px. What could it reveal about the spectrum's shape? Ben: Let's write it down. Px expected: 0.98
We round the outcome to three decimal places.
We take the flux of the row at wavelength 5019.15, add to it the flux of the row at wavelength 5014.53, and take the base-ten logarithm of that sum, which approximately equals 1.671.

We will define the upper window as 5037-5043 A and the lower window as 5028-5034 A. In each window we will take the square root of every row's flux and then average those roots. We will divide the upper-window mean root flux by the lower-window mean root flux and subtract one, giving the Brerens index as -0.053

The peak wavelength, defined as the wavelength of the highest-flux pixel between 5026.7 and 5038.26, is 5034.20 A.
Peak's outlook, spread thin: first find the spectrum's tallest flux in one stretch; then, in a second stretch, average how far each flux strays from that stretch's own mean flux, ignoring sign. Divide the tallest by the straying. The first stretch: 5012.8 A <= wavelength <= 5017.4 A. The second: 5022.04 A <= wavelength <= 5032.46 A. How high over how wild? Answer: 34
